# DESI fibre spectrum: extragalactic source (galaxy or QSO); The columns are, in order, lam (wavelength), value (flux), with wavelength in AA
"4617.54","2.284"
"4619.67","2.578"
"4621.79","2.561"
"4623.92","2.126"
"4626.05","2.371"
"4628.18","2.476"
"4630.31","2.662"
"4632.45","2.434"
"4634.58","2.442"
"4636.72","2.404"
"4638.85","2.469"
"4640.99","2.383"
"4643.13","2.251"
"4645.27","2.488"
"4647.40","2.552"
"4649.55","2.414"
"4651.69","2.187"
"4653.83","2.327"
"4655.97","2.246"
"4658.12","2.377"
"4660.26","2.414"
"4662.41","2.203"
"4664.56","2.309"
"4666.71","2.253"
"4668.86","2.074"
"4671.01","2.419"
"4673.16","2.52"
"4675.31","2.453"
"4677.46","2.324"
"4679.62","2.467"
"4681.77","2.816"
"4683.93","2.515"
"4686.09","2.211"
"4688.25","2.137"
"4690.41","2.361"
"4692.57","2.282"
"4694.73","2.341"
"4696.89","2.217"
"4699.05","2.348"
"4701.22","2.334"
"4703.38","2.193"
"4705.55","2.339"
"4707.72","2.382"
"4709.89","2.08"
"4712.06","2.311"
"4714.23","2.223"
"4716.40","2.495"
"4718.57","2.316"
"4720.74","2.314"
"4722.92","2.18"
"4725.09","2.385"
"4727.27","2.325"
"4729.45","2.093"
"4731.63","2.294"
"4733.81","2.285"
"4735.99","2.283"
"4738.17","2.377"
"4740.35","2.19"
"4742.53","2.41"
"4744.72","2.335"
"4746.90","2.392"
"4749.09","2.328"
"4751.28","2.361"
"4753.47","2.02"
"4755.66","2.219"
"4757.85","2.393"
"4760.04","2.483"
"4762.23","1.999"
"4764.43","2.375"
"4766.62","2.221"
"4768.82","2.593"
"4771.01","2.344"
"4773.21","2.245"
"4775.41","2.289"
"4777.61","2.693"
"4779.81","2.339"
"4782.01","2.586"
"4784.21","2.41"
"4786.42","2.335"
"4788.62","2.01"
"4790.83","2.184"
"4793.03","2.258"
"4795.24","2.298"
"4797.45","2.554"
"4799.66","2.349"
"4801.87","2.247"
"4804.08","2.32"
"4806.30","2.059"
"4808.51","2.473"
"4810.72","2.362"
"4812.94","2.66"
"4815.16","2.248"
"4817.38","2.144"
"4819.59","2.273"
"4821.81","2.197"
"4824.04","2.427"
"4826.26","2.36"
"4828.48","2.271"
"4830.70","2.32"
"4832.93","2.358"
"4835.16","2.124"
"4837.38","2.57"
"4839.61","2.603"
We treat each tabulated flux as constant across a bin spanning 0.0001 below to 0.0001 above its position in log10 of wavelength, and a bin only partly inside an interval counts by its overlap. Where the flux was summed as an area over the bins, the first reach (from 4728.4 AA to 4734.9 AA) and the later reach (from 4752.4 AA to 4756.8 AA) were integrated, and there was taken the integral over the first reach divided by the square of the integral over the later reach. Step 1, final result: 0.17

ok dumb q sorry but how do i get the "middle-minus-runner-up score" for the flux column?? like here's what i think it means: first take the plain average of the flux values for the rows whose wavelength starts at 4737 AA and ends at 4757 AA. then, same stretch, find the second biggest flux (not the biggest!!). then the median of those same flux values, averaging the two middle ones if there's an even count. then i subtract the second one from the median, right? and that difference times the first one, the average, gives -0.13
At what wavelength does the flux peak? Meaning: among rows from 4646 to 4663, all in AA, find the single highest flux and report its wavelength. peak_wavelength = 4647.40 AA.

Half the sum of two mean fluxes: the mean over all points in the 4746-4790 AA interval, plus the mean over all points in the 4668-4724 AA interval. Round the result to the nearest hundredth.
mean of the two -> 2.33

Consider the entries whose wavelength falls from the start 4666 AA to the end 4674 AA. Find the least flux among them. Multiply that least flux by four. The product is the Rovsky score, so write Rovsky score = 8.3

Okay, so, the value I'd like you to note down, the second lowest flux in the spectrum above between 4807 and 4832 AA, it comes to 2.197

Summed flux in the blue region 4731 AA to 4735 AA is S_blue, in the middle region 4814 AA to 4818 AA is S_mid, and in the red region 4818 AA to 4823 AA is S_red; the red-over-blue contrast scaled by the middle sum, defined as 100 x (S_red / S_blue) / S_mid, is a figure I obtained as 22.2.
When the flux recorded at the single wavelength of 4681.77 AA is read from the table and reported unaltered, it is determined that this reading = 2.816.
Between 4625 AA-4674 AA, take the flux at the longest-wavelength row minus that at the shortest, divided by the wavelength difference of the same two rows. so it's 0.003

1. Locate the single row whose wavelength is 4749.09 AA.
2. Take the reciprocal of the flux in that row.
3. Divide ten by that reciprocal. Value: 23.3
